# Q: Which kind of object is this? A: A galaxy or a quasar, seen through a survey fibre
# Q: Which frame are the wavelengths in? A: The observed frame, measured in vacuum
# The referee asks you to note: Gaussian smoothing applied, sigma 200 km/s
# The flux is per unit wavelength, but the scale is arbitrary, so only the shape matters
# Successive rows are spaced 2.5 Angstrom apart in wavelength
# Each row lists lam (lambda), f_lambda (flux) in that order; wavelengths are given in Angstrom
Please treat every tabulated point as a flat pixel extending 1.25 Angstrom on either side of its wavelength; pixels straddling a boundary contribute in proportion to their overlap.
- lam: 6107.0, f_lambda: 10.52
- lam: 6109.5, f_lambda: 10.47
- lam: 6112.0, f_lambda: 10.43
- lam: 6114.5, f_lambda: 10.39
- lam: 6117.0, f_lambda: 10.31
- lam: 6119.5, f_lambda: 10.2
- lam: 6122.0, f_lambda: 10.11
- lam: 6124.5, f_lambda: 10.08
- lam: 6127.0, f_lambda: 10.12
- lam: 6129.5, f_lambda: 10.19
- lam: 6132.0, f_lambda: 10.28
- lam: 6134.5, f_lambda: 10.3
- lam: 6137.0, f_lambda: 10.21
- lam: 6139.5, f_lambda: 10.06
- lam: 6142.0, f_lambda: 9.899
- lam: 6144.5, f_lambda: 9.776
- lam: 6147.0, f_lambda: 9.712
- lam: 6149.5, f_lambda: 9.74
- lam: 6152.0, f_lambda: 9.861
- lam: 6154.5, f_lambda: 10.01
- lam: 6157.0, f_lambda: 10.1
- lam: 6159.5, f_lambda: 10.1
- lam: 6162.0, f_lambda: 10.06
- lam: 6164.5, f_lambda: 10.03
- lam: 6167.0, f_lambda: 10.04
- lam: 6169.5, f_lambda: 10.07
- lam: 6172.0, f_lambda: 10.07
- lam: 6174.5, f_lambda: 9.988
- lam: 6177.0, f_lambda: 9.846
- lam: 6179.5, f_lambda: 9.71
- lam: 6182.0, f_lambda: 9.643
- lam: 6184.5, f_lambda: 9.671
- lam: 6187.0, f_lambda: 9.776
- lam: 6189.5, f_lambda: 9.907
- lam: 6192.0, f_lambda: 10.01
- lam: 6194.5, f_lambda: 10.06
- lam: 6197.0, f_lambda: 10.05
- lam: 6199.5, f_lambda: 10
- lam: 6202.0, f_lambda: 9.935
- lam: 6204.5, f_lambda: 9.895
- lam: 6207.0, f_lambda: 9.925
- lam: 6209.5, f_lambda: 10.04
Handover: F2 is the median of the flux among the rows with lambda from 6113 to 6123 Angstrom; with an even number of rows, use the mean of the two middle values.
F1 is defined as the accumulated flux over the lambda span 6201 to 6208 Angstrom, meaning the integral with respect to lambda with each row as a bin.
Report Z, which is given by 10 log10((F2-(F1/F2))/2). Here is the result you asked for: 2.4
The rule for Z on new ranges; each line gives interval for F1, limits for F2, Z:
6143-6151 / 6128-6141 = 1.1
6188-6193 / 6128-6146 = 4.2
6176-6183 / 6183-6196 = 1.8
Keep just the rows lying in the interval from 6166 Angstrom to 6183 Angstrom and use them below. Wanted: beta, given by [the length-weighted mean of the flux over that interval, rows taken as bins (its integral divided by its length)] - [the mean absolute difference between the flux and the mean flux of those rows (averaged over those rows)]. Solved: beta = 9.76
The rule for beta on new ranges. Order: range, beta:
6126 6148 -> 9.89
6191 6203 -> 9.98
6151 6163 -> 9.96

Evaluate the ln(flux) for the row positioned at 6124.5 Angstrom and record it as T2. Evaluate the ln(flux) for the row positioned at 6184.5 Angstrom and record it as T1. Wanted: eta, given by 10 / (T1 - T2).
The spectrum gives -241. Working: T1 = 2.27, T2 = 2.31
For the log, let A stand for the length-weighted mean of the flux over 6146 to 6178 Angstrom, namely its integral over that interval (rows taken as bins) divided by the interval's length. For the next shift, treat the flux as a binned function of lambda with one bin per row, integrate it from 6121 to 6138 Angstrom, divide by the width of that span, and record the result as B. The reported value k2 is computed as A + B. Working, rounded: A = 10.0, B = 10.2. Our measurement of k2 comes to 20.2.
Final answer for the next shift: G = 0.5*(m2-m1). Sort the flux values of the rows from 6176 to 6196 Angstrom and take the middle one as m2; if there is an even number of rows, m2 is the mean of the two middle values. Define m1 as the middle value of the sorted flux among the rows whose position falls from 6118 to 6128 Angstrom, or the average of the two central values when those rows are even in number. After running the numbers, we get -0.15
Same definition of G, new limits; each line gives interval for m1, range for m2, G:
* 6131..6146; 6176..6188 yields -0.21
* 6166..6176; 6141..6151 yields -0.15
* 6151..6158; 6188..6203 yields 0.00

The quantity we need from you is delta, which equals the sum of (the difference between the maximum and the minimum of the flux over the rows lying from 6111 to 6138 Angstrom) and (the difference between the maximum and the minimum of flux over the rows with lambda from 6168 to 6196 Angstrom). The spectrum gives 0.78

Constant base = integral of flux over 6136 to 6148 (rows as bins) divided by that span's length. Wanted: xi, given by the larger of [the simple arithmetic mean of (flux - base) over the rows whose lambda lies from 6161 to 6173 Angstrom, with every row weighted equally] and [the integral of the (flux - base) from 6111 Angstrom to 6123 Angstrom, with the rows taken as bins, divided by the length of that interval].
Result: 0.36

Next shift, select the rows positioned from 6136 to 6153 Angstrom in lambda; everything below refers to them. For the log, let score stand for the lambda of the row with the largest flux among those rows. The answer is 6137.0 Angstrom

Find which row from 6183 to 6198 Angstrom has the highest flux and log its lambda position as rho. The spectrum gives 6194.5 Angstrom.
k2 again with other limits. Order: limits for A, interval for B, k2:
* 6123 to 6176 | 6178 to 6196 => 19.9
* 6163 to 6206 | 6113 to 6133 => 20.1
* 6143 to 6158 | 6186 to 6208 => 19.8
